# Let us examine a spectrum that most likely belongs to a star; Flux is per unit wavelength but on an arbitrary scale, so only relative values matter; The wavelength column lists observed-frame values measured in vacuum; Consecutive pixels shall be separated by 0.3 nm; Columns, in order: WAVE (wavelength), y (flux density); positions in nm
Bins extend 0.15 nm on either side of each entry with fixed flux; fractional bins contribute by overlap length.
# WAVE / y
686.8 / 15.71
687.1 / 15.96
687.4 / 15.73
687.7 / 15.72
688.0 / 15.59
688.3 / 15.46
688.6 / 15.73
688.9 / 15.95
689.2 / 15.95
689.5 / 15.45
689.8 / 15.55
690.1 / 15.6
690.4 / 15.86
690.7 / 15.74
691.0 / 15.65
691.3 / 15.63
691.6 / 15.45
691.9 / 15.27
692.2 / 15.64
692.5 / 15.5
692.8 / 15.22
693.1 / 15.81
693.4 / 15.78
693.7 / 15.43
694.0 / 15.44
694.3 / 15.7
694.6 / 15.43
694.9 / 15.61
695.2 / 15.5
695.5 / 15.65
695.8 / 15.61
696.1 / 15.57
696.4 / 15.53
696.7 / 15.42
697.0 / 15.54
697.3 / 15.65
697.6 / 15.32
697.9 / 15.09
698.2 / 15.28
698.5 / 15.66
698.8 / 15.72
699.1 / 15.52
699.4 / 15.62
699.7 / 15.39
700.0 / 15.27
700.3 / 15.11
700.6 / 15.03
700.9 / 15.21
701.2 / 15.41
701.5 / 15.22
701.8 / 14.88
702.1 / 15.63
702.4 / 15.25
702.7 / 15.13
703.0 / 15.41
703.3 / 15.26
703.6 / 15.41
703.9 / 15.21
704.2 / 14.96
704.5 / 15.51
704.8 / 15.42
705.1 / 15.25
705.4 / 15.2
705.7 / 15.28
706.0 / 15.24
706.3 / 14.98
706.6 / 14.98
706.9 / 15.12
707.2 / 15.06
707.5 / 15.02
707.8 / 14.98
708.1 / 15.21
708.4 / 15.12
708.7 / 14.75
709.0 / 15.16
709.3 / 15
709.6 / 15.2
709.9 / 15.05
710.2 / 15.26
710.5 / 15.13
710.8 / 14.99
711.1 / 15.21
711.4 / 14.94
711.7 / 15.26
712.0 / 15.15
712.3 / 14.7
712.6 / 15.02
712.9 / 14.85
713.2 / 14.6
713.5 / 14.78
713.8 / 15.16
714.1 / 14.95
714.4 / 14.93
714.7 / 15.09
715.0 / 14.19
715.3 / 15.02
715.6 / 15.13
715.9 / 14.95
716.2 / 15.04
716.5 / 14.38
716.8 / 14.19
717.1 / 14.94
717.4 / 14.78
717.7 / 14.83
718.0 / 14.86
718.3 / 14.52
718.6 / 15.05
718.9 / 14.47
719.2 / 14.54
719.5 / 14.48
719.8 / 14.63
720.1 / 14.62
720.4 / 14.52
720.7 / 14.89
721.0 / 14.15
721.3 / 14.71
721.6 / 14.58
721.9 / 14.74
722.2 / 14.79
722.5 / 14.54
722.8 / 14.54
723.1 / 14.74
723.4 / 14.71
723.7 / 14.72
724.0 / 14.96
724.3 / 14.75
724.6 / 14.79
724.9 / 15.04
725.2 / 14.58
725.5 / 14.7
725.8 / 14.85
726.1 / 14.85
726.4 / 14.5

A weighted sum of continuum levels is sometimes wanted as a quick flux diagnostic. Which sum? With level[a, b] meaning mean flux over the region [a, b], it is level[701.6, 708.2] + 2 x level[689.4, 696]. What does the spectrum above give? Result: 46.3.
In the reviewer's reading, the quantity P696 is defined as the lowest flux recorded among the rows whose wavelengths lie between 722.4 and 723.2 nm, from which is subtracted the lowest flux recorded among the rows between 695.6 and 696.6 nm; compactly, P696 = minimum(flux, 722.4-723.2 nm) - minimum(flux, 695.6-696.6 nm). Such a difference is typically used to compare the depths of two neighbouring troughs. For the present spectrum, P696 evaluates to -1.0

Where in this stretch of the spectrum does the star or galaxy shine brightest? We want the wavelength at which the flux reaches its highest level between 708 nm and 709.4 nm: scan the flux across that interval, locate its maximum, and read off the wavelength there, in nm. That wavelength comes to 708.1 nm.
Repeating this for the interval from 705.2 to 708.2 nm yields 705.7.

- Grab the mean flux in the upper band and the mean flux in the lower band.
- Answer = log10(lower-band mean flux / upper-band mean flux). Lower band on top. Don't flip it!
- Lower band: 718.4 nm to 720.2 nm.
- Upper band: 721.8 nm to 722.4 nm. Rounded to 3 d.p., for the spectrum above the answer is -0.004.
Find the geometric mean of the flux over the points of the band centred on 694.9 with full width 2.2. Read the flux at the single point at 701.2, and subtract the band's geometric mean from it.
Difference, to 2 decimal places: -0.15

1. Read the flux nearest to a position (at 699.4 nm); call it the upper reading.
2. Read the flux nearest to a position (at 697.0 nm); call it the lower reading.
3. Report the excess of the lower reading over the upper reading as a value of -0.08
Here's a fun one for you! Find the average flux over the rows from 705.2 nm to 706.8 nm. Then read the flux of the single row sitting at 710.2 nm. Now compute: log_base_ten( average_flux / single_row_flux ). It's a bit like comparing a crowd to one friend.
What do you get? -0.0035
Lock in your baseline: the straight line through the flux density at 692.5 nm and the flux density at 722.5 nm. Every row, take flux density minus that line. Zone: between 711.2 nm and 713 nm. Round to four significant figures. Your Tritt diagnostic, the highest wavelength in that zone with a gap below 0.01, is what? 712.9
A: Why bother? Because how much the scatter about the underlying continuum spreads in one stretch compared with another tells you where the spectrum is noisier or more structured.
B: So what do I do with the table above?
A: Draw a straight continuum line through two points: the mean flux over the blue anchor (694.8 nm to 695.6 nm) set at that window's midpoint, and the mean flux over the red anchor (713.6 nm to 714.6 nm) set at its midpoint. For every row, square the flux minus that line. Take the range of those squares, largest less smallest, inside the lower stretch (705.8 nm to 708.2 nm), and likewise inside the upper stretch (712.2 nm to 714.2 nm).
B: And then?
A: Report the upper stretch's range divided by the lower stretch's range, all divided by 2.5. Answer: 1.1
